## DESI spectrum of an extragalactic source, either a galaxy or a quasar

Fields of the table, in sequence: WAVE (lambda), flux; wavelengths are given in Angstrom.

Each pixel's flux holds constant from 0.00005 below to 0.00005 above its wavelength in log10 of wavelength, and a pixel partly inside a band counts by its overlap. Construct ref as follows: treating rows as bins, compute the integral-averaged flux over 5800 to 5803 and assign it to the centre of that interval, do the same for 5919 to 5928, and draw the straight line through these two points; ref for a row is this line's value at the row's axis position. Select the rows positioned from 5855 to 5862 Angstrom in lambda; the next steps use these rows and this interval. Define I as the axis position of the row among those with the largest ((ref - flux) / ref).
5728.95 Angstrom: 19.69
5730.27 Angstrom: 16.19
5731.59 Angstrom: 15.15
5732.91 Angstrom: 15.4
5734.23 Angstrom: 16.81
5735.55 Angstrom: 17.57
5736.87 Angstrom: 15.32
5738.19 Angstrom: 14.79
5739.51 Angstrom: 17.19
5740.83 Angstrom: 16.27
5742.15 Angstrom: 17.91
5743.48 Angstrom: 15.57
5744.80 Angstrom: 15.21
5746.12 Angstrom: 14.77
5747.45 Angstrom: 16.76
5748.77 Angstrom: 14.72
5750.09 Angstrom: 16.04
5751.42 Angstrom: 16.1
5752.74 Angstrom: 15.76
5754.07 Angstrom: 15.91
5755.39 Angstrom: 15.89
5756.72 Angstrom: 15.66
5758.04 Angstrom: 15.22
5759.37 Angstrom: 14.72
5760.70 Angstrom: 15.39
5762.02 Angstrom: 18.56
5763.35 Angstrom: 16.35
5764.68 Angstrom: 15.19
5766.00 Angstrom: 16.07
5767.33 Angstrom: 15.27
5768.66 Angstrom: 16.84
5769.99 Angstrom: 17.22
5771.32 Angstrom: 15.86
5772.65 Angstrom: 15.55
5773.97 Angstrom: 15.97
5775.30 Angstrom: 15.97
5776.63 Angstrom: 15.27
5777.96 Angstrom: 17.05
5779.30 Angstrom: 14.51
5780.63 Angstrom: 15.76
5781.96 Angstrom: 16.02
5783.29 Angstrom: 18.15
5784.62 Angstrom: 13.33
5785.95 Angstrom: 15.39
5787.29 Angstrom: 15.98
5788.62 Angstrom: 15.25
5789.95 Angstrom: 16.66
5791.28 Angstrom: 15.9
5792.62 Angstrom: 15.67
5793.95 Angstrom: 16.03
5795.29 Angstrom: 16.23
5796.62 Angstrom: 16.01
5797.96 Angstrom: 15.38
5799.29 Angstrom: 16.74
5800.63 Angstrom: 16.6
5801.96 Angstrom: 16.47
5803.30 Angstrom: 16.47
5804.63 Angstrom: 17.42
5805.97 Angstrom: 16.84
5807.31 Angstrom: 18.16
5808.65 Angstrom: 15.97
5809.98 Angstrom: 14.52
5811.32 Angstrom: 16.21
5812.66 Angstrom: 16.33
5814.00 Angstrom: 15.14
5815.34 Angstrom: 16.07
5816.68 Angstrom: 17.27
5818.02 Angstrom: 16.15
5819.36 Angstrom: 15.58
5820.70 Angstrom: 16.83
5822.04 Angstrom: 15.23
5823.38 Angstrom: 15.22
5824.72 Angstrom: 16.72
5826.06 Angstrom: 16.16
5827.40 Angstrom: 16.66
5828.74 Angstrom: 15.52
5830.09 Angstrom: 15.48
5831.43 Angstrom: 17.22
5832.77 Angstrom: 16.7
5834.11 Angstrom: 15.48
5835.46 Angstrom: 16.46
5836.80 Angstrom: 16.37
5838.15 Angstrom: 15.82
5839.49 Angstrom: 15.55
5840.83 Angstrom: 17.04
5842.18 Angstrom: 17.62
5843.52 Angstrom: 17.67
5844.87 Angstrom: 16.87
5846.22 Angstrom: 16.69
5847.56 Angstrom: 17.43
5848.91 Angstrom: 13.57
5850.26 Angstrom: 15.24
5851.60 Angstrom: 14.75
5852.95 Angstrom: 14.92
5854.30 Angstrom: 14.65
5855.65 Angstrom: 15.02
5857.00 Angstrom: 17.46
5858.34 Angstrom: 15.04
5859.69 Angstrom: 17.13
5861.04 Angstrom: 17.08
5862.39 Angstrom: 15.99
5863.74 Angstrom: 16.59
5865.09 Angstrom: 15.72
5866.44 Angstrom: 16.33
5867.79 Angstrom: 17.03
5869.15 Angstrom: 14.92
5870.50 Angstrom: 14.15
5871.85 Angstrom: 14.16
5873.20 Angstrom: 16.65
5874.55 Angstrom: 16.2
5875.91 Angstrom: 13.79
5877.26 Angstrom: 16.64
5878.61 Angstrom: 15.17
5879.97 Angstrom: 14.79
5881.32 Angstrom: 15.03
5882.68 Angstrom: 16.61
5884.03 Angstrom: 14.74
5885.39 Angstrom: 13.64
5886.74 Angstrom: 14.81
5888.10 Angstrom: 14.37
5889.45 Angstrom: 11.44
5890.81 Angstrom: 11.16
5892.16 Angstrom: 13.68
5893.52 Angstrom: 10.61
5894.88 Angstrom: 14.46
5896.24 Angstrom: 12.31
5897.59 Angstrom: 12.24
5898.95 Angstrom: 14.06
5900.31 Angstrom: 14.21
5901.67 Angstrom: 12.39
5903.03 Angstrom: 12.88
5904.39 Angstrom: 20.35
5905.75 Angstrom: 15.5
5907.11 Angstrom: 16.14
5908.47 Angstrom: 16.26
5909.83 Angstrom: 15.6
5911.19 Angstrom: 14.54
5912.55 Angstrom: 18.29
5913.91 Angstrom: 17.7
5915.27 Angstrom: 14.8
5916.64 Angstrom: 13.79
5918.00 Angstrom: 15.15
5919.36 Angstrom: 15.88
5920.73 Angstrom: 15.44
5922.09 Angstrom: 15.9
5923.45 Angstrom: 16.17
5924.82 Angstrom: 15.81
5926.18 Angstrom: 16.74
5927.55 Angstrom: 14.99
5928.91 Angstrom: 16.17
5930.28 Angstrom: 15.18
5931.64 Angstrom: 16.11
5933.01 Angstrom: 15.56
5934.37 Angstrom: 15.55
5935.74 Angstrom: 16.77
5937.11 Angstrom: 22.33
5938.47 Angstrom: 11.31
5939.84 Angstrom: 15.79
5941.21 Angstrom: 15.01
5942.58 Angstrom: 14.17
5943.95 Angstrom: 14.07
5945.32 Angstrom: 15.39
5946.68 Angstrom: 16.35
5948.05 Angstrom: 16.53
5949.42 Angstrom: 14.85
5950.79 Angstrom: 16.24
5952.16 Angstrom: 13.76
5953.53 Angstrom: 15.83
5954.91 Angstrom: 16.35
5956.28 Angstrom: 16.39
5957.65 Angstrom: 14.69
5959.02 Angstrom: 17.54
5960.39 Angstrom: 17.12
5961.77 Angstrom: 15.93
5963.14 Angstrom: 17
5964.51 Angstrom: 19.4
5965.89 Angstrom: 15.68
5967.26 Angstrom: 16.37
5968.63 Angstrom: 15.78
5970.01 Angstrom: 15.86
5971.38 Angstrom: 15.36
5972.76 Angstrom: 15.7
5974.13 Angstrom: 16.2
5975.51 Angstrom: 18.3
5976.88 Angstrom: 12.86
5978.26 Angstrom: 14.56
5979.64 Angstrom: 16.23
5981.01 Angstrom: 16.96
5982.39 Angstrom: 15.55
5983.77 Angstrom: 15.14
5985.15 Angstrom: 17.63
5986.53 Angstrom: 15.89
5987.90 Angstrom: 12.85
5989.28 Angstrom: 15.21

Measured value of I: 5855.65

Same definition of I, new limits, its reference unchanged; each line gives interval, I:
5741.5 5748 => 5746.12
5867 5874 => 5870.50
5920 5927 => 5920.73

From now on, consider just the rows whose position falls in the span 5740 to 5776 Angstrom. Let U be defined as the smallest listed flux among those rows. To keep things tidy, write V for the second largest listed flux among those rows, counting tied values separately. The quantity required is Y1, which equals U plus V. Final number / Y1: 32.6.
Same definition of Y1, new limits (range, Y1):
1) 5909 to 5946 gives 29.6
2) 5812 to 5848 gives 32.8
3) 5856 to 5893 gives 28.3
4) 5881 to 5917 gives 28.9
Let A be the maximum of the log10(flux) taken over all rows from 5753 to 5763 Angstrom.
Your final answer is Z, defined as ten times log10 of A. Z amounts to 1.03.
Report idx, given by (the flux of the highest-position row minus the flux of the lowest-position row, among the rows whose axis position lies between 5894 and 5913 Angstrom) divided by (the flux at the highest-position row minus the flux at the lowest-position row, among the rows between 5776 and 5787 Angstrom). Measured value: 31.9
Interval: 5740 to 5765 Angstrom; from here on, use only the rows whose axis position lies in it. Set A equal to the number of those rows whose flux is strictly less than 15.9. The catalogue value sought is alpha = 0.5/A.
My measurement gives 0.045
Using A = 11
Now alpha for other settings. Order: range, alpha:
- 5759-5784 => 0.056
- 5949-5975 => 0.056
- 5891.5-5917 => 0.036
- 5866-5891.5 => 0.038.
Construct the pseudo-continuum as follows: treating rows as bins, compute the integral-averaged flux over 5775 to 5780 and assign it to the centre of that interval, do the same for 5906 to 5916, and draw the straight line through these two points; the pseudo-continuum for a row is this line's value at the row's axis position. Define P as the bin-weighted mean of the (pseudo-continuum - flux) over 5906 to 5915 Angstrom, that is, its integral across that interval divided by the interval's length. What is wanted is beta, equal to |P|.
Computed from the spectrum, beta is 0.2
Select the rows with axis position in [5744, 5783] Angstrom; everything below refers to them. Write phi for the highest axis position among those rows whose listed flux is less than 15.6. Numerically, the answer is 5779.30 Angstrom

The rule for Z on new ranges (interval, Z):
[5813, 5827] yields 0.92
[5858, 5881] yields 0.91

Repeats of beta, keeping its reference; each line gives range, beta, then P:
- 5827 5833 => 0.4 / -0.4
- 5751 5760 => 0.0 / 0.0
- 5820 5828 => 0.3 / -0.3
